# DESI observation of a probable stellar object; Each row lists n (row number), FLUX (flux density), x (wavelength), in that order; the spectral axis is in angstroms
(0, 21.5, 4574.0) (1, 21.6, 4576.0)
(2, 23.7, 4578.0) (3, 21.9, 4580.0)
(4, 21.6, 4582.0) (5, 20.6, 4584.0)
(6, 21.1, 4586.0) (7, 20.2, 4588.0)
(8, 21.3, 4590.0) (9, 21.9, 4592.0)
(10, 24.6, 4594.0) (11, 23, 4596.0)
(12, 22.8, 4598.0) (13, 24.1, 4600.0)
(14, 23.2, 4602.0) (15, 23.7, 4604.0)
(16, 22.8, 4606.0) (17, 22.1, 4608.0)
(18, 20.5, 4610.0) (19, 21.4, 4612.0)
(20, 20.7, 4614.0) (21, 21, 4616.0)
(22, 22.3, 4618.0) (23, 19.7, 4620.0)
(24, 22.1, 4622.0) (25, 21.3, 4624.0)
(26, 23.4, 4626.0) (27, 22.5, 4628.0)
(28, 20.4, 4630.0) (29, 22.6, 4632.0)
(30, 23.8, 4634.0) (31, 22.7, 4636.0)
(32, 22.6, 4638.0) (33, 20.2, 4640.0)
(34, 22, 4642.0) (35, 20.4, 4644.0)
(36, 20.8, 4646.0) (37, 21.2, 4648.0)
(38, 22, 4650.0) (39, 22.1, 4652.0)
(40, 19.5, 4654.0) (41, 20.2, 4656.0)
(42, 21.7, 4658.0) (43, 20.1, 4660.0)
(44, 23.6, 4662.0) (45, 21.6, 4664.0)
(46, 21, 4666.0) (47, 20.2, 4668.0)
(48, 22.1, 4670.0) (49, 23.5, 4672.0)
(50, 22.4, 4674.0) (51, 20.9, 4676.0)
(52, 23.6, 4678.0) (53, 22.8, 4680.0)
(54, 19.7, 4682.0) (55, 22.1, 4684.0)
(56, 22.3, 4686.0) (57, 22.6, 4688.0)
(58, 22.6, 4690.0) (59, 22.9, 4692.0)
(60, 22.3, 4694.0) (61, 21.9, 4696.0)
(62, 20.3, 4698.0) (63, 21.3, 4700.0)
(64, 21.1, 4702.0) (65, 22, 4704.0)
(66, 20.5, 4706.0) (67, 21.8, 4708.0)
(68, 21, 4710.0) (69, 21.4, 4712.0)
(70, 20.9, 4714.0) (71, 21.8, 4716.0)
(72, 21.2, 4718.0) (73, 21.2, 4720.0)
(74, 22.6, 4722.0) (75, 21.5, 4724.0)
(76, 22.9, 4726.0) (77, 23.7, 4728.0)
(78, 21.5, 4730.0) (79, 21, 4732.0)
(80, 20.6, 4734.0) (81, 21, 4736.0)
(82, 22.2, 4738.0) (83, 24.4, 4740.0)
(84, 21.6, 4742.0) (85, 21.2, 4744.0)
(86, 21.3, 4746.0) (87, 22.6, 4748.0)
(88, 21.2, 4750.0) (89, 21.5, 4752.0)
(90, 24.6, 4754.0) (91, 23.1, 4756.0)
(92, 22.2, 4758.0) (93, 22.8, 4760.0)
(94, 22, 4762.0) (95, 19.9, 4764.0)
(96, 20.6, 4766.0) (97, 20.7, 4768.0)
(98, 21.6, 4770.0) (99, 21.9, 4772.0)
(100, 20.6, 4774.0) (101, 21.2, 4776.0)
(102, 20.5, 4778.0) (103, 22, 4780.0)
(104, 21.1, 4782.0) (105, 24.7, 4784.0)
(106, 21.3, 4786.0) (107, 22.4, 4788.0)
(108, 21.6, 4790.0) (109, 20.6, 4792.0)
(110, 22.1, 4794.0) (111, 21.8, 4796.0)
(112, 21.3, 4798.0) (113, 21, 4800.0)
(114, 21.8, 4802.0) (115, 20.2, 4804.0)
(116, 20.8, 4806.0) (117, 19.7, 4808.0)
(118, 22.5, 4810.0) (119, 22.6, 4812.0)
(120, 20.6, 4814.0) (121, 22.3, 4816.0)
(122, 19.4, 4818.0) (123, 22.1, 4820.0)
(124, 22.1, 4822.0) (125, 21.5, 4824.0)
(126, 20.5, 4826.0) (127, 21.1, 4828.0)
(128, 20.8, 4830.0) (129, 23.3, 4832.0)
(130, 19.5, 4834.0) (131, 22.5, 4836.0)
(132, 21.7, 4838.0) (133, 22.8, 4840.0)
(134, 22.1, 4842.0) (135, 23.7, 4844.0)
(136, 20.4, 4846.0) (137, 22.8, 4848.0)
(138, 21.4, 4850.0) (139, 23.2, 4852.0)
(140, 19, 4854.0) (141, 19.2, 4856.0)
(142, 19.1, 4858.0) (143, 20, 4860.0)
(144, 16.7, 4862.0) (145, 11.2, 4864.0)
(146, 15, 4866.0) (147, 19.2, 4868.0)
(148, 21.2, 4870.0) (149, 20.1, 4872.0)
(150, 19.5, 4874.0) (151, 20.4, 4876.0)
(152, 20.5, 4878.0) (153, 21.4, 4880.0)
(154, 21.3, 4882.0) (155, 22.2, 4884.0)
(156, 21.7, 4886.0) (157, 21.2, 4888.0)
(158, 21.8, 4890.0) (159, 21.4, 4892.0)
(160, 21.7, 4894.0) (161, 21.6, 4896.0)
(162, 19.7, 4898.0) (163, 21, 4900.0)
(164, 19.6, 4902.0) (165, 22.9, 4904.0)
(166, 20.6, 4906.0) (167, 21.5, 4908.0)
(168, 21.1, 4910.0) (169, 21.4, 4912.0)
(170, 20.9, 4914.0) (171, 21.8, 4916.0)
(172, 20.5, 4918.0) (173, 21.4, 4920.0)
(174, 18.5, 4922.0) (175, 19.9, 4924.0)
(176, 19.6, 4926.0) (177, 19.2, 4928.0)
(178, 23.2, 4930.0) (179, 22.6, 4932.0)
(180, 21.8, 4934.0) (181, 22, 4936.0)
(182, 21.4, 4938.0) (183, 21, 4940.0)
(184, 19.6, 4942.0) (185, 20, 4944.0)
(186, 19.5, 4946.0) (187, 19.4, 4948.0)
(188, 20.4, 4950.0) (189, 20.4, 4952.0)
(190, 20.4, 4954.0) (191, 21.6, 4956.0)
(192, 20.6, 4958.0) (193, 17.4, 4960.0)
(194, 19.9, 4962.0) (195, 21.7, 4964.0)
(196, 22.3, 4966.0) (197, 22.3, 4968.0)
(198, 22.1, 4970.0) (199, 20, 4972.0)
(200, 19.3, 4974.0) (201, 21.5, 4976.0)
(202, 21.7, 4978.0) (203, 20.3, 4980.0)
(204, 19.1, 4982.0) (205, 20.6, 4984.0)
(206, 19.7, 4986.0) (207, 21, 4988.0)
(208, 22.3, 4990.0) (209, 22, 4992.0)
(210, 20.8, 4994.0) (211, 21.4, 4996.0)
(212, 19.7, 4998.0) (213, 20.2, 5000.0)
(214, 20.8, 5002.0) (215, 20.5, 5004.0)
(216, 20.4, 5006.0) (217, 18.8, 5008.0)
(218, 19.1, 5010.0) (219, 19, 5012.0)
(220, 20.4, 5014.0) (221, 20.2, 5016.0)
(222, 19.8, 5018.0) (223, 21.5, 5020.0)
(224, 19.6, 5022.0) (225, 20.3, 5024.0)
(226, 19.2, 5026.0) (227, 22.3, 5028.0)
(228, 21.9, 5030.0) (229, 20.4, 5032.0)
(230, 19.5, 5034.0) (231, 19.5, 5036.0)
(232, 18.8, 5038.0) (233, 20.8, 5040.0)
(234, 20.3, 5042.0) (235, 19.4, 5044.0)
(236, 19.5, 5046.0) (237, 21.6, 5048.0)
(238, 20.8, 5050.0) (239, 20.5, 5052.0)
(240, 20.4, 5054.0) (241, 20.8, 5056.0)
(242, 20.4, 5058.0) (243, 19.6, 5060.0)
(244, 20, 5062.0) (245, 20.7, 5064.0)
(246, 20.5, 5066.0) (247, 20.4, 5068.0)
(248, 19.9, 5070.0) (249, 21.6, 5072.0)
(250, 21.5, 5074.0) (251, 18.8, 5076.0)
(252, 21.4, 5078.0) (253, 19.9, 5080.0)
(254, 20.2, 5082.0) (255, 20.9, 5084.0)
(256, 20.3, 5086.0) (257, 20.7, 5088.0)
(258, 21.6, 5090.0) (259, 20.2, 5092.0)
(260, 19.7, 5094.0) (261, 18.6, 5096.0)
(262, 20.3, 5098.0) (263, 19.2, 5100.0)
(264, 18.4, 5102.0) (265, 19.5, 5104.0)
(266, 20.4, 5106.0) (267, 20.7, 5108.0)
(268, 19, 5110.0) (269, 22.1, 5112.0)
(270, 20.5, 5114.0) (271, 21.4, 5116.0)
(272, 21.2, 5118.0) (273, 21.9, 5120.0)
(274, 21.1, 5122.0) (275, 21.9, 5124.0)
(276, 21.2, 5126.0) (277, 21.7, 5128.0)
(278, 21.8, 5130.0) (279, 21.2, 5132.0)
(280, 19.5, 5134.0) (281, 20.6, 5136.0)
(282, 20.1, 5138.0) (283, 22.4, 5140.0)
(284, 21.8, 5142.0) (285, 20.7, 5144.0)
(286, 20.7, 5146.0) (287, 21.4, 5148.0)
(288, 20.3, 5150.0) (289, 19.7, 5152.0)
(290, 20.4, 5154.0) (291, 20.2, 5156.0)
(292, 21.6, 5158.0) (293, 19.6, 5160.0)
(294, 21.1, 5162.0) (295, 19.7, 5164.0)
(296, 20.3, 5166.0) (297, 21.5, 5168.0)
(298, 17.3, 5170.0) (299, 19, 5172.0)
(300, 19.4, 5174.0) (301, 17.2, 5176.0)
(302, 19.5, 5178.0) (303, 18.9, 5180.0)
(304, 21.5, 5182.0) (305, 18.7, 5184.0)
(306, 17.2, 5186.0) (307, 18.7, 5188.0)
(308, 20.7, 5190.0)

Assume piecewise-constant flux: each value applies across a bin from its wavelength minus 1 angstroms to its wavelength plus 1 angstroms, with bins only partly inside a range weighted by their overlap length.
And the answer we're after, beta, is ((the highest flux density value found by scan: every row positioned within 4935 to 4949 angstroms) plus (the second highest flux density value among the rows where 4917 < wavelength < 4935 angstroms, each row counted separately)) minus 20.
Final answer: 24.6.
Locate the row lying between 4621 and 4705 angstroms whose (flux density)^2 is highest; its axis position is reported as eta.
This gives 4634.0 angstroms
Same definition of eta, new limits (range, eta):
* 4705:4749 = 4740.0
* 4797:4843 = 4832.0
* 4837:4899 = 4844.0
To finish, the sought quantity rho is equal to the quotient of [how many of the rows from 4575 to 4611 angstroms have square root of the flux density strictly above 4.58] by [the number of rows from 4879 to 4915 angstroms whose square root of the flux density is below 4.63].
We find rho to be 1.4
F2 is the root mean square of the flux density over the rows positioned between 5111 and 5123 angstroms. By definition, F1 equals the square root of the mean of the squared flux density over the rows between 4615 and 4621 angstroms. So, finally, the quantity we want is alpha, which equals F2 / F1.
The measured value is 1.016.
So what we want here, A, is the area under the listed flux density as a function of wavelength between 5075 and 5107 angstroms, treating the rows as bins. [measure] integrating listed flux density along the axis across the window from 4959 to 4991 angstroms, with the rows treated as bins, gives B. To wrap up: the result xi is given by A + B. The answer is 1303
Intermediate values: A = 640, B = 662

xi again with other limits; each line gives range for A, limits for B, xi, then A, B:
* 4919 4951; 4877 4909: 1339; 659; 680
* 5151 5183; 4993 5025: 1279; 634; 645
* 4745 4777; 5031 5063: 1340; 696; 645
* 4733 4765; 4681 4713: 1396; 704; 692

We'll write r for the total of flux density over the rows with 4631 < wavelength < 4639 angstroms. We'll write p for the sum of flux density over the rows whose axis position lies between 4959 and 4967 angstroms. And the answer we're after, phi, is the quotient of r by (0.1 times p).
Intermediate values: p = 81.3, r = 91.7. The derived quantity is 11.3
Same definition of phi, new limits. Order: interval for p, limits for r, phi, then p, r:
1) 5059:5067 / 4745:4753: 10.7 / 80.8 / 86.6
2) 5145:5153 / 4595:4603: 11.3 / 82.1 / 93.1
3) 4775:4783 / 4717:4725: 10.2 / 84.8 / 86.5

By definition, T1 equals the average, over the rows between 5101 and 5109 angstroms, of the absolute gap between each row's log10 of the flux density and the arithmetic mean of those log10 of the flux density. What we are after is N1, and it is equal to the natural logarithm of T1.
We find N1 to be -4.03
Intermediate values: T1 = 0.018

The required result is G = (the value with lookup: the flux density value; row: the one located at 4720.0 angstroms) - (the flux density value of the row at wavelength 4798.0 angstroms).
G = -0.1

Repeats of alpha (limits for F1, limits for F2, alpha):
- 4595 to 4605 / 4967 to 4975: 0.897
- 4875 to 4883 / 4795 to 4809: 1.002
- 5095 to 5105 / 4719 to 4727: 1.148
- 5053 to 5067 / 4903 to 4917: 1.055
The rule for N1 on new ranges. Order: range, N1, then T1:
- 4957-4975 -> -3.57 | 0.028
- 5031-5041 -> -4.27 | 0.014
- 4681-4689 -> -3.89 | 0.020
